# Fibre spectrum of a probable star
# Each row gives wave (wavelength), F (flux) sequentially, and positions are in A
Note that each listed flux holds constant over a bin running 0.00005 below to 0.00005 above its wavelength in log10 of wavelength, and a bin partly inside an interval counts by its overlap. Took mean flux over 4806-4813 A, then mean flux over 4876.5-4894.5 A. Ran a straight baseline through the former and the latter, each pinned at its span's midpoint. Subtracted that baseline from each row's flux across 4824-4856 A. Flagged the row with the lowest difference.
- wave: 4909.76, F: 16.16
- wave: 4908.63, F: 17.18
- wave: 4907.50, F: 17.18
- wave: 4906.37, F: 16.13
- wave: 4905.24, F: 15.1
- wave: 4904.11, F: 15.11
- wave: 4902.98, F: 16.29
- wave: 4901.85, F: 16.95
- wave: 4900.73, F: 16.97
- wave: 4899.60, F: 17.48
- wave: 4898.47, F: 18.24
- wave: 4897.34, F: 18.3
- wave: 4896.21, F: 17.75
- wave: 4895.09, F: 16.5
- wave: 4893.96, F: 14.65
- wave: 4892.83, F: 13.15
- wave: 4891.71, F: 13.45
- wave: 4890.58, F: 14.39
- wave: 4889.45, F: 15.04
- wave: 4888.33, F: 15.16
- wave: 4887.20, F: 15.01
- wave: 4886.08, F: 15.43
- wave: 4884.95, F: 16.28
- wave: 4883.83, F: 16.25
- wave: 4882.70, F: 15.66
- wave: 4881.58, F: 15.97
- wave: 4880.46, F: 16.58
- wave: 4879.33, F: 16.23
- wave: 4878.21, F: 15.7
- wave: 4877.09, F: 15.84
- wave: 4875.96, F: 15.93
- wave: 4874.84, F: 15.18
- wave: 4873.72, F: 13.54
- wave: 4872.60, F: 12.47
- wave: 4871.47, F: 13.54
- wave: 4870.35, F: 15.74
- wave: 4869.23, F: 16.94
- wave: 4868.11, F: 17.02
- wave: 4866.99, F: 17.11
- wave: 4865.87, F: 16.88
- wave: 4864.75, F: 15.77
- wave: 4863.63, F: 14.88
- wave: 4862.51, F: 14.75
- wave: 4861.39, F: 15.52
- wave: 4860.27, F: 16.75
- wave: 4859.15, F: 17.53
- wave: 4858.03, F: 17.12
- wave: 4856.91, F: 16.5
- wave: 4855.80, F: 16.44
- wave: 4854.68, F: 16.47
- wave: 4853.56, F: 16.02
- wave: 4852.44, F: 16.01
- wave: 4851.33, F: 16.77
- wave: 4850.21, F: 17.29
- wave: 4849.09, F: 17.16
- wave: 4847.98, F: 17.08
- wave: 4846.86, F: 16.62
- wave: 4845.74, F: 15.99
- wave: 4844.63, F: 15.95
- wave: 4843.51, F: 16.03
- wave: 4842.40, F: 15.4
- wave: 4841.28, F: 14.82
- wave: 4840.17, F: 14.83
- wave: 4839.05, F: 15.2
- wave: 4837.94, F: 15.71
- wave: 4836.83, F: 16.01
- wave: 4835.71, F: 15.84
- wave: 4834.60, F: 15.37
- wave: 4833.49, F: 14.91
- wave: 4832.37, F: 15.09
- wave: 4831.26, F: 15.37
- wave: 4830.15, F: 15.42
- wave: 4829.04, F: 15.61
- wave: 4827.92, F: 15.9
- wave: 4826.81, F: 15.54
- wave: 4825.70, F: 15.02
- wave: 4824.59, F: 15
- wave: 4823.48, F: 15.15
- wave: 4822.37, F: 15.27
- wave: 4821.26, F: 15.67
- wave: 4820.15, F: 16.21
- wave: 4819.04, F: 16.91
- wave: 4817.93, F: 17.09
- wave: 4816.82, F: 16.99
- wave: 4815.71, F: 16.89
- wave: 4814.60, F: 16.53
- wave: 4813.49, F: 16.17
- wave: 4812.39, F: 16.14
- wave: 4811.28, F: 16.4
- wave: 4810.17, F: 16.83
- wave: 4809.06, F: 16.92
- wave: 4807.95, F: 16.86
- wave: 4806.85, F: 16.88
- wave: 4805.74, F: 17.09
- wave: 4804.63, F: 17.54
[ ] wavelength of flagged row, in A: 4824.59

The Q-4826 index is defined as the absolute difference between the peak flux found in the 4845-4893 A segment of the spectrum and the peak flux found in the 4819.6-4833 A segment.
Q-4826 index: 1.3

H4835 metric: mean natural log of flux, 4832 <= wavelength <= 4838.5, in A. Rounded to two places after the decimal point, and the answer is 2.74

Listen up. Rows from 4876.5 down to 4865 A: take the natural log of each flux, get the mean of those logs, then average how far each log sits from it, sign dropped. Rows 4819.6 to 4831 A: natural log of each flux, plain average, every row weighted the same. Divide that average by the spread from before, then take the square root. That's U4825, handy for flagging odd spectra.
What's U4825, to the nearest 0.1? 5.4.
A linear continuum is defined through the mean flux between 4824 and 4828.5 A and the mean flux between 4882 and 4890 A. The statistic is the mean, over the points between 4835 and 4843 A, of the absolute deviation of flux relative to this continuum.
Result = 0.39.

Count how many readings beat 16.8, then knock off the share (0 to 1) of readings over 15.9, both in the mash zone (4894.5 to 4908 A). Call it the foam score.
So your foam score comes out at 6.2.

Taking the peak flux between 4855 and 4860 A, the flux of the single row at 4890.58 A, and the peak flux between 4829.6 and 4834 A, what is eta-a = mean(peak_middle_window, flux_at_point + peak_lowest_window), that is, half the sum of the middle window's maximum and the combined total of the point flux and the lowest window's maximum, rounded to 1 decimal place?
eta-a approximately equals 23.7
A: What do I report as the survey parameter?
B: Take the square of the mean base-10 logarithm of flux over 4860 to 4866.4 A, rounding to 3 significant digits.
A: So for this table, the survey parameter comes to 1.43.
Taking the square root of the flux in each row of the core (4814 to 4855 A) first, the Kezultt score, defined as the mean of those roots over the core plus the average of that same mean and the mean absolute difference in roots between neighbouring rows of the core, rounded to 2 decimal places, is 6.00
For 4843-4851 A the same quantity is 6.12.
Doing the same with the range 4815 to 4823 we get 6.10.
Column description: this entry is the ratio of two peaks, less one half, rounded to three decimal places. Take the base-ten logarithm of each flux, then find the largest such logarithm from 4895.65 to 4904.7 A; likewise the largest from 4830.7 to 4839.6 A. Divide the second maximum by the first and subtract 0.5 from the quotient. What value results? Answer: 0.454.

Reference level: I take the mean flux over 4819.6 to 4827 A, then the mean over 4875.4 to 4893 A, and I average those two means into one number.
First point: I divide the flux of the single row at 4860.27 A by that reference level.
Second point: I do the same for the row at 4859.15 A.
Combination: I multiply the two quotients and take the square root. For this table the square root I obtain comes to 1.11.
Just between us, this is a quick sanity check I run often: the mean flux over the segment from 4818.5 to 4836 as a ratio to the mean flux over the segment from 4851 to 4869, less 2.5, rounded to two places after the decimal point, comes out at -1.55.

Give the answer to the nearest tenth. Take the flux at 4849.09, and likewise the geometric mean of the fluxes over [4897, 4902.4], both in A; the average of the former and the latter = 17.4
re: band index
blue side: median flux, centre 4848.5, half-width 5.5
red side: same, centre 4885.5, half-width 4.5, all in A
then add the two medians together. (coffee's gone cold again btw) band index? 31.9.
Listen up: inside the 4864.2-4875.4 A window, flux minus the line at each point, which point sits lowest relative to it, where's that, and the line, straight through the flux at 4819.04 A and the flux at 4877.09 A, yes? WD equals 4872.60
